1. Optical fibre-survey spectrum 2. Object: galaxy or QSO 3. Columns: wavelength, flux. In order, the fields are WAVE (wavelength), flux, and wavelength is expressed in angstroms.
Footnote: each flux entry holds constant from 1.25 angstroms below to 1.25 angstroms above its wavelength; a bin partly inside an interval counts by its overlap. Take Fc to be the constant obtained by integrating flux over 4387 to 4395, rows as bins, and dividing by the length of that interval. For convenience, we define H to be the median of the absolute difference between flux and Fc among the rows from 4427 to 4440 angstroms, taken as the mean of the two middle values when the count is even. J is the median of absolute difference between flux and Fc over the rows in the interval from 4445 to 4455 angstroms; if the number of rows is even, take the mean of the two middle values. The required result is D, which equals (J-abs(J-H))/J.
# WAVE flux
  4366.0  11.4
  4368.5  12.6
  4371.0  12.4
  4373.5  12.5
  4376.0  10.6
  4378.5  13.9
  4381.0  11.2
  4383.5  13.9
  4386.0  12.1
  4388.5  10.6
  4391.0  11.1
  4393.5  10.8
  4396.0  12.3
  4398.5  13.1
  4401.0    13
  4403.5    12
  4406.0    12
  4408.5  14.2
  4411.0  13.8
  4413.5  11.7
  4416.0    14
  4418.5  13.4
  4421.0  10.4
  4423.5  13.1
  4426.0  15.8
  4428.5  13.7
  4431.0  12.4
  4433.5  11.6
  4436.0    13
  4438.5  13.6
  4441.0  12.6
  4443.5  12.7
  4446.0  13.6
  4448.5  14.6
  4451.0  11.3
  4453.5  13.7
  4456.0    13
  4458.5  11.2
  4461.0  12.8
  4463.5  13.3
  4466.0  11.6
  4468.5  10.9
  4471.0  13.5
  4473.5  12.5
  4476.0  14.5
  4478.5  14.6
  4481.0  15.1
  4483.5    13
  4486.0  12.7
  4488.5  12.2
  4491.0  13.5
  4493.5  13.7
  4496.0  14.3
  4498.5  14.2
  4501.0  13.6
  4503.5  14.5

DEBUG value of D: 0.8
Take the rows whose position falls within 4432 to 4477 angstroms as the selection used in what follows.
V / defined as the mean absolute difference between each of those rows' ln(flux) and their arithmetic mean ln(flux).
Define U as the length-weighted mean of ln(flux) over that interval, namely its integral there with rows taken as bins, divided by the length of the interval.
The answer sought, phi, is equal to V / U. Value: 0.0271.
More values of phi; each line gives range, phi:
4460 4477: 0.0286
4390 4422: 0.0336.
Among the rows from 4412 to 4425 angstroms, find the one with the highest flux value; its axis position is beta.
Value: 4416.0 angstroms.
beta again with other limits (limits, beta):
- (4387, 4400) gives 4398.5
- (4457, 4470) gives 4463.5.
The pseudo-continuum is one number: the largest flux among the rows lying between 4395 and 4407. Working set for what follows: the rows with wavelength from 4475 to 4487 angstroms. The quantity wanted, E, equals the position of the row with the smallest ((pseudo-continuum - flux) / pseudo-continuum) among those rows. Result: 4481.0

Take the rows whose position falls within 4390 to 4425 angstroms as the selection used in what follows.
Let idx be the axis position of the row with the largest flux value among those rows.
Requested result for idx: 4408.5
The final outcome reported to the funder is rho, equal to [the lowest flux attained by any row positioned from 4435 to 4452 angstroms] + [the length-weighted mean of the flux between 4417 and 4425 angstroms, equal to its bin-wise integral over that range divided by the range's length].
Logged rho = 23.8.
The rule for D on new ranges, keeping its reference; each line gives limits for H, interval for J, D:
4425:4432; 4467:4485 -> 0.9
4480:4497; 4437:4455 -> 1.0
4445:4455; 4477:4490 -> 0.7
